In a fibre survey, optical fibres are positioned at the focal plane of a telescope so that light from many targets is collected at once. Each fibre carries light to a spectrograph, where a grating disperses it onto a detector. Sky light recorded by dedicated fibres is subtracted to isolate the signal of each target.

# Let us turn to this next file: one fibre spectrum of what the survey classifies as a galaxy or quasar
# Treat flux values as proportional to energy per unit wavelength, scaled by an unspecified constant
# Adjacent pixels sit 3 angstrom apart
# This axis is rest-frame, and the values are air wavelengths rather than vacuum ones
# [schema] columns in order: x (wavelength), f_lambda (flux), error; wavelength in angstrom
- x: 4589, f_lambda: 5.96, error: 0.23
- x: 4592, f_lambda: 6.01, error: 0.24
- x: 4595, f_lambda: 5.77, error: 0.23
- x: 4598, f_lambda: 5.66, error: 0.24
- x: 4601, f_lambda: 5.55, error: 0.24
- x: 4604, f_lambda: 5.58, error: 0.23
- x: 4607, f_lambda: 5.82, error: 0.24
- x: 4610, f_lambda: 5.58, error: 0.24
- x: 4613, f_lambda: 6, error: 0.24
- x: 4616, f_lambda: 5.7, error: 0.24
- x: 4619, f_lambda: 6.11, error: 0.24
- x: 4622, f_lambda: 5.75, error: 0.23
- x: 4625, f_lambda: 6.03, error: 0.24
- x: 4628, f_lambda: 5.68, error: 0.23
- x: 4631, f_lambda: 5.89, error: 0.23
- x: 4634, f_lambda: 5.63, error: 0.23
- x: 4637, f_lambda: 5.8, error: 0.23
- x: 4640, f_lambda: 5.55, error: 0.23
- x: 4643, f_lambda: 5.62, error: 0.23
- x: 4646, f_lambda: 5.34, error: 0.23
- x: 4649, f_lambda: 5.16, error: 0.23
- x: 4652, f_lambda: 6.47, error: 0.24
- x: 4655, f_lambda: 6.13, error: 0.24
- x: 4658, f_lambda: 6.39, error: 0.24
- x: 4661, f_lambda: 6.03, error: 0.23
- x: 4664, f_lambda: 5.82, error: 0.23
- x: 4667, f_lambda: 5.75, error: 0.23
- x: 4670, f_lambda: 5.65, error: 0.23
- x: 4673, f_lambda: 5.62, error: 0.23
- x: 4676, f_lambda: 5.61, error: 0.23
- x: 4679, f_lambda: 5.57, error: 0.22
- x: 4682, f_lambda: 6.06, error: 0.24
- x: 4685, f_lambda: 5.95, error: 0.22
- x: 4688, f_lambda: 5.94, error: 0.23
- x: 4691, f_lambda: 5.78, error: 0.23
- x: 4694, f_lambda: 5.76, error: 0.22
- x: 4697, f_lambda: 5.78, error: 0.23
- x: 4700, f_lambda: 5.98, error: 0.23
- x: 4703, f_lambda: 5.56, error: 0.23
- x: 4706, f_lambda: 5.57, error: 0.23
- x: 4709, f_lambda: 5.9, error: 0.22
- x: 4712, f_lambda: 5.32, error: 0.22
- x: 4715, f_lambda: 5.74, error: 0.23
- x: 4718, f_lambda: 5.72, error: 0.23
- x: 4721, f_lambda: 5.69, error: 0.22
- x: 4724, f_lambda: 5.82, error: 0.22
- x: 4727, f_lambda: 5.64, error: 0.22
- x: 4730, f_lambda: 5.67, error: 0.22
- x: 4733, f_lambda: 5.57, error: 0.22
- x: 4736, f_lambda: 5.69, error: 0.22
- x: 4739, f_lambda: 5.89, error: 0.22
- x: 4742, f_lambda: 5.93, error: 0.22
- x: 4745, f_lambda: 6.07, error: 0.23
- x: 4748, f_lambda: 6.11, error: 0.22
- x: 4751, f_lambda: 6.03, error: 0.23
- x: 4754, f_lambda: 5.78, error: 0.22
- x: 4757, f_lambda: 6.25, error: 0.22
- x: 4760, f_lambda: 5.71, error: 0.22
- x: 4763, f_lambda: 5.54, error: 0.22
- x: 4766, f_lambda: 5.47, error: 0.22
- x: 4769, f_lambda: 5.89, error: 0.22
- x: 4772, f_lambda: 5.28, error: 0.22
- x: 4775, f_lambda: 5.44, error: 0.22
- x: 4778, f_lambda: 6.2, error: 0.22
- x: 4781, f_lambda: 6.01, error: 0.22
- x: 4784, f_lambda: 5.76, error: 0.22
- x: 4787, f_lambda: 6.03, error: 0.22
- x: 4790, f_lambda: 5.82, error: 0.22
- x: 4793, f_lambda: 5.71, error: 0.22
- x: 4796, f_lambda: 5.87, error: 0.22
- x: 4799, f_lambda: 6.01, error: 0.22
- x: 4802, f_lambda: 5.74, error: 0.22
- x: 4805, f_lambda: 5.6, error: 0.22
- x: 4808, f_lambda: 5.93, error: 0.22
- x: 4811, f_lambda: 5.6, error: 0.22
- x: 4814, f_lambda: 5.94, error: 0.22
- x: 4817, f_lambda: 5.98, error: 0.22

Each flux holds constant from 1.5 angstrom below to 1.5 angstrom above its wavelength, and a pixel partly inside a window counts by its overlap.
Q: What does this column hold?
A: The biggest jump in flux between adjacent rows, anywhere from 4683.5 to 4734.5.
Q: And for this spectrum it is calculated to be 0.58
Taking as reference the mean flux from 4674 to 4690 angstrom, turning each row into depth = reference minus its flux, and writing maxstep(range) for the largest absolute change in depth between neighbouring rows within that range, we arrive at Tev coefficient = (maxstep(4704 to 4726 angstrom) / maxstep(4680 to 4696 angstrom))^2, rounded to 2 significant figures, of 13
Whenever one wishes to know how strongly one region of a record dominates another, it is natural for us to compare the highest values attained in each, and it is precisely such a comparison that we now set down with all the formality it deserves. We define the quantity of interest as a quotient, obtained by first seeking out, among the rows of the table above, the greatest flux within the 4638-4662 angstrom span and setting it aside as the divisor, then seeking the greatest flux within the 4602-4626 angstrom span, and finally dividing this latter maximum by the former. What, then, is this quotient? 0.94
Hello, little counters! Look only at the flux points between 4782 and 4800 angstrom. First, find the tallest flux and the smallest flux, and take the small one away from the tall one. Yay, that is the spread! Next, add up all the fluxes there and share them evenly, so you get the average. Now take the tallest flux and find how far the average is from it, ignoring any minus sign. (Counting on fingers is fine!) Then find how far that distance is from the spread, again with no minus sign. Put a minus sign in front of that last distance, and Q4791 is -0.157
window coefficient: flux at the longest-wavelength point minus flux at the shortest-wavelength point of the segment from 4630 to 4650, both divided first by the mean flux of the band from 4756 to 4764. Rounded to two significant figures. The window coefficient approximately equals -0.13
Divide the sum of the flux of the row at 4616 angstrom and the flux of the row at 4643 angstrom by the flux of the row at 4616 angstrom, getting 1.99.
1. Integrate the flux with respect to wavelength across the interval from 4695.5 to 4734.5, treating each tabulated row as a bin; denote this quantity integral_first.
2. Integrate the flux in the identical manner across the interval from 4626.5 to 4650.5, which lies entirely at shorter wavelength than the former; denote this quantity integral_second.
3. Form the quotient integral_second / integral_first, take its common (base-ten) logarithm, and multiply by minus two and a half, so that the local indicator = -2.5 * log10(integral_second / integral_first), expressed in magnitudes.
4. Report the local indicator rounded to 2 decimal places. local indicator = 0.55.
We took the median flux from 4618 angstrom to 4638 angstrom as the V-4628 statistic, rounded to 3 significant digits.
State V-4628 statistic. 5.80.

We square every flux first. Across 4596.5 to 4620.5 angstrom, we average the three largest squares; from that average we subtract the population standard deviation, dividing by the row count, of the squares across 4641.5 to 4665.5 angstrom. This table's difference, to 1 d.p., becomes 30.6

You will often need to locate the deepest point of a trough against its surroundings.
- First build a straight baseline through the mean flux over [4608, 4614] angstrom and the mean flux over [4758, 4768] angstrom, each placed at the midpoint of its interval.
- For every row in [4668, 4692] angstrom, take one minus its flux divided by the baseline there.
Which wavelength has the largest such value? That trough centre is 4679 angstrom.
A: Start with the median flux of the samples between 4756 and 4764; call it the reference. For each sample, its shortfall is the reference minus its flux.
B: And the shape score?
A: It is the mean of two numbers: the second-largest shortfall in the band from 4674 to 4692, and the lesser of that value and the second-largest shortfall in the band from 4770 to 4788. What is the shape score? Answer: 0.10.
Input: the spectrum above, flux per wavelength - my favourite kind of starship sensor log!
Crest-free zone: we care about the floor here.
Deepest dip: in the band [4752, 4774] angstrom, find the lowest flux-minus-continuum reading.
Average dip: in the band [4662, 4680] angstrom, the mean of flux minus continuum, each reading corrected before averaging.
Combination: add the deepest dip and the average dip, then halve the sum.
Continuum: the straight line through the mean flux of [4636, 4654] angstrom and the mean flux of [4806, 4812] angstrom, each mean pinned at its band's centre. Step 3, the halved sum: -0.23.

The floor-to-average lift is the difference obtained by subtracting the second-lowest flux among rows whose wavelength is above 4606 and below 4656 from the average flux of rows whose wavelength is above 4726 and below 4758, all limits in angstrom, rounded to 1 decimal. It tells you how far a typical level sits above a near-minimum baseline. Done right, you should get 0.5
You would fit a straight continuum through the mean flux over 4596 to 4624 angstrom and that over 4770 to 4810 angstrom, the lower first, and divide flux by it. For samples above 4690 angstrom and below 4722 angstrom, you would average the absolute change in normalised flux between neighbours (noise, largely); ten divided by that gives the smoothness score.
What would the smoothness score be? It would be 282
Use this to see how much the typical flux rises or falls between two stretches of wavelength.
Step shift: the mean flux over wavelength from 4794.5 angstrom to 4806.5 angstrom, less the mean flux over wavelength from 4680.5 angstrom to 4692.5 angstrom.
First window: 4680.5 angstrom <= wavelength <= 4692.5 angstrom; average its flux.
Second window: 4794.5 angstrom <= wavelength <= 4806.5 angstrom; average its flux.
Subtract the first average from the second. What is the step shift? -0.13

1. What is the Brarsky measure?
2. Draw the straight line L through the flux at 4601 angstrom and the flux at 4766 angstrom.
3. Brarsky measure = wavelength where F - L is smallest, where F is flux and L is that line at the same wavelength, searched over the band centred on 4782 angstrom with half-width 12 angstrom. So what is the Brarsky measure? 4772 angstrom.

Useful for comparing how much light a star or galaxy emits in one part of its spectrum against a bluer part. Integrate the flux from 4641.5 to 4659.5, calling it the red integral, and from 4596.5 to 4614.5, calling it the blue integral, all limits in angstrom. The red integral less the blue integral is 2.8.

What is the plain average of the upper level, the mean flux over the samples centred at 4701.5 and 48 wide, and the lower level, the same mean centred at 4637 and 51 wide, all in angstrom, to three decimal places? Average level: 5.799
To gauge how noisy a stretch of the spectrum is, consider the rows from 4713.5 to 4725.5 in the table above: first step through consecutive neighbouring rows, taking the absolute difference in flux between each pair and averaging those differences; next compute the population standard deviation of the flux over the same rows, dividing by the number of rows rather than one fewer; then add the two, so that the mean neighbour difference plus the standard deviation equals 0.11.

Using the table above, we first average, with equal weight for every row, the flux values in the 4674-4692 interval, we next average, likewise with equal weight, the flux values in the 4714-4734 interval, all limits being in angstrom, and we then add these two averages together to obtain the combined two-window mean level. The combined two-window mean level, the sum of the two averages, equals 11.51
